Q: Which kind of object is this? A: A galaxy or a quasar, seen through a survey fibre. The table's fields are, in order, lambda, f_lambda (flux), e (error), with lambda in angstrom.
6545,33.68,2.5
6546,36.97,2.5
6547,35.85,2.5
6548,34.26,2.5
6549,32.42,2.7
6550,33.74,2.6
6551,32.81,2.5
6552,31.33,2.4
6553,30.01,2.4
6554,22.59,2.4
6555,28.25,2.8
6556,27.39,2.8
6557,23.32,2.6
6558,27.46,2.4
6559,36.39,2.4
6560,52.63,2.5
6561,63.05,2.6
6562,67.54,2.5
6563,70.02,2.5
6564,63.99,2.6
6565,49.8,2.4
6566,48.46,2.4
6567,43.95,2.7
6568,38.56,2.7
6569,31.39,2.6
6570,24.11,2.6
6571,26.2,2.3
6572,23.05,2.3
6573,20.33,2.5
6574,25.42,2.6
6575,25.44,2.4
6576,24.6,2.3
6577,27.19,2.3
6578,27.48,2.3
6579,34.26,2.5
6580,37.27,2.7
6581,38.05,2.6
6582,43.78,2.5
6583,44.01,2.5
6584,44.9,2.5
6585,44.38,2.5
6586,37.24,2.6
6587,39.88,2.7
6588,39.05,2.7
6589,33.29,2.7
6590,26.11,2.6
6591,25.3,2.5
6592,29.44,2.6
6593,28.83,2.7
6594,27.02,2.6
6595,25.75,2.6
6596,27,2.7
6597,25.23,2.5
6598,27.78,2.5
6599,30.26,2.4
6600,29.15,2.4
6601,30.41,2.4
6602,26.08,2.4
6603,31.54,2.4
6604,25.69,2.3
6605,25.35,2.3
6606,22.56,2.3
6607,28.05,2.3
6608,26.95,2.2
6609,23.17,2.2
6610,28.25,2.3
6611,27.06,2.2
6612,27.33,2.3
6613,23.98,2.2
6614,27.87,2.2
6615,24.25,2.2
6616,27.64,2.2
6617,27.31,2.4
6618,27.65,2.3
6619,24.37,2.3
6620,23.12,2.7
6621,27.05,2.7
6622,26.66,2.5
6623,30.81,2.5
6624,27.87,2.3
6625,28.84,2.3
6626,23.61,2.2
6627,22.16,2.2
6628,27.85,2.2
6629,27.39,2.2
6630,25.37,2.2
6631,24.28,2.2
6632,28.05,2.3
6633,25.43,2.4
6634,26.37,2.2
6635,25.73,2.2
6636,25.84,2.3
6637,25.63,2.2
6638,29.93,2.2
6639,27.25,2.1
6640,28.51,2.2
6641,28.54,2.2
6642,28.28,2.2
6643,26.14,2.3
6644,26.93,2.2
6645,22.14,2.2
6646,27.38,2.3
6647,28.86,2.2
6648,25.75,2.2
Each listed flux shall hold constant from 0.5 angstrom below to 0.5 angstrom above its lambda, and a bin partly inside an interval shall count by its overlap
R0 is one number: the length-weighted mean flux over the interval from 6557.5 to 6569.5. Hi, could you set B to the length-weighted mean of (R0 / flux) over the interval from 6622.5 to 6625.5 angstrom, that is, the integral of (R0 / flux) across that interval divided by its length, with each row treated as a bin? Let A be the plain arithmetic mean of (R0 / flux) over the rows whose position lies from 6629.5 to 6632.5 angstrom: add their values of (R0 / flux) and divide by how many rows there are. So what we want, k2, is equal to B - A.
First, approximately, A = 1.92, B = 1.70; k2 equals -0.22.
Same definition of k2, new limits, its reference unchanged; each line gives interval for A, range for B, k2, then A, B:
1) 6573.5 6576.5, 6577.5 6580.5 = -0.44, 1.97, 1.52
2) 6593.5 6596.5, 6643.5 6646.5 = 0.10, 1.86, 1.96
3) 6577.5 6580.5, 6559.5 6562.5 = -0.70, 1.52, 0.82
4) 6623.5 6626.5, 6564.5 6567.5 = -0.81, 1.86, 1.05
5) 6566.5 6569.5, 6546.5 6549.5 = 0.12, 1.33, 1.45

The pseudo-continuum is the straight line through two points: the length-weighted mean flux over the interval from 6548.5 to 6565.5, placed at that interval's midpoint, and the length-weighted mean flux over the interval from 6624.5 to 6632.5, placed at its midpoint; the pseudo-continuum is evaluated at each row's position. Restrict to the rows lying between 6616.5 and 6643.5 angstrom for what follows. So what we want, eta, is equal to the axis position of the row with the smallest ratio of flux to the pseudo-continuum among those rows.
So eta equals 6620 angstrom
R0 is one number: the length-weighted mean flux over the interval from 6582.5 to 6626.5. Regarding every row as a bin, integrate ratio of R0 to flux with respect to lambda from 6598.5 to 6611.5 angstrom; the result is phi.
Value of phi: 14.0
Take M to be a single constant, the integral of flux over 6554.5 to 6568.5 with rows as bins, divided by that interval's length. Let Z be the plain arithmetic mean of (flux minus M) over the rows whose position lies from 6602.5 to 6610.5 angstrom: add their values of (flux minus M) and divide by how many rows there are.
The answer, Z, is -19.3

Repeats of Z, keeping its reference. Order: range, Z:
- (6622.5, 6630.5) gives -19.0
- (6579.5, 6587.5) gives -4.6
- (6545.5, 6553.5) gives -12.3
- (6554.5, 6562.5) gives -5.0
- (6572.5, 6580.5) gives -18.0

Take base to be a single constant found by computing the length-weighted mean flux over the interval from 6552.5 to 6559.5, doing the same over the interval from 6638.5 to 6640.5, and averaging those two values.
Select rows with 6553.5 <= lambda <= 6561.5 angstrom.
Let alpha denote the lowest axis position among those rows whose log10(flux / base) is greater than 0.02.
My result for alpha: 6559 angstrom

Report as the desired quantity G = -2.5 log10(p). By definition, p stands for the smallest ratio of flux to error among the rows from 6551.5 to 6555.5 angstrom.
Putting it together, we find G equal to -2.43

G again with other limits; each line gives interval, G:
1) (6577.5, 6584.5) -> -2.69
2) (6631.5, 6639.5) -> -2.56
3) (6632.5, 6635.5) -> -2.56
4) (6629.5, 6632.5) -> -2.61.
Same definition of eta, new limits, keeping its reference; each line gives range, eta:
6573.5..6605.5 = 6576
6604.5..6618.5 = 6606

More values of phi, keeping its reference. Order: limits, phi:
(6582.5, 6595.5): 11.5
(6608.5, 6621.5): 14.6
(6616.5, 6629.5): 14.4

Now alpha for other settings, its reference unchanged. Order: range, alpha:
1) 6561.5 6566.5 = 6562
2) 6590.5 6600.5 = 6592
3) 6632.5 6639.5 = 6638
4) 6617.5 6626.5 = 6623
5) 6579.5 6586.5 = 6580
